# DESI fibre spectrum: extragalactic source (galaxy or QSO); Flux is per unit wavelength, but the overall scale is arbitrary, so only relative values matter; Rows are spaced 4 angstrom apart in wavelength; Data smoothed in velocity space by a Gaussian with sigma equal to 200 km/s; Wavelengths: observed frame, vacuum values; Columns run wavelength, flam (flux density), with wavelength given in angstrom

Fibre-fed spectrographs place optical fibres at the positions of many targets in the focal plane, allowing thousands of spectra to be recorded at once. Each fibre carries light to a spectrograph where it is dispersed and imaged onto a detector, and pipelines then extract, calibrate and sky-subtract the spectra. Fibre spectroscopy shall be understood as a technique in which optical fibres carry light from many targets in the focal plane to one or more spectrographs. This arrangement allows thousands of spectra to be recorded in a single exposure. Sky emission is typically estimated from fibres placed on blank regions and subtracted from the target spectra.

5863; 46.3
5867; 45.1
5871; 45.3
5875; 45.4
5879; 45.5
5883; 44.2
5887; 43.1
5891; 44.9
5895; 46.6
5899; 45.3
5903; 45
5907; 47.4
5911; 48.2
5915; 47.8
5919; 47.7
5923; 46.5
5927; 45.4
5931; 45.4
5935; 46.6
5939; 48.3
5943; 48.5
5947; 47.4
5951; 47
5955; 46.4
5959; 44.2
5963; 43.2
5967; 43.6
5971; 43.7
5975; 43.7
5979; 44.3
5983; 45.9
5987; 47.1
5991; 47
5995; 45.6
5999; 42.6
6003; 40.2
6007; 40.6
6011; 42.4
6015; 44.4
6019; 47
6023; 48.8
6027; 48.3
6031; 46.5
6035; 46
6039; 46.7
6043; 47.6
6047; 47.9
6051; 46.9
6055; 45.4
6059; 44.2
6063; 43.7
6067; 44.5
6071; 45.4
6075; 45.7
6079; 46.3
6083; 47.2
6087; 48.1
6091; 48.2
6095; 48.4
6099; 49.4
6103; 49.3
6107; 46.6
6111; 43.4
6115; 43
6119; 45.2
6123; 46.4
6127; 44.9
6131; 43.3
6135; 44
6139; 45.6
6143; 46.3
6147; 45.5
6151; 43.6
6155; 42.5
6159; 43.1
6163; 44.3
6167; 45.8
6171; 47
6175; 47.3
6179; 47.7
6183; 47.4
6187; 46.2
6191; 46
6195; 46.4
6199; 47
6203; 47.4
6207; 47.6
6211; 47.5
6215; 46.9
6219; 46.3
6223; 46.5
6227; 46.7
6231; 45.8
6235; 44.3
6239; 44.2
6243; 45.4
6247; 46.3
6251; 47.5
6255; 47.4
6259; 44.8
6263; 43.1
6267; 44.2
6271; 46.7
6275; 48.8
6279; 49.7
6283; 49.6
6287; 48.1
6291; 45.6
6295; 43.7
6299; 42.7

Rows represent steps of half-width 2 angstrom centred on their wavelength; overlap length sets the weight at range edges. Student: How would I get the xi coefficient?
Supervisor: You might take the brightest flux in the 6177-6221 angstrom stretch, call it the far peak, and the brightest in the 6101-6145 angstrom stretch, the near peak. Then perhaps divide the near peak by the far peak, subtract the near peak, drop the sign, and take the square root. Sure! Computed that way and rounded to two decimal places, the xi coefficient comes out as 6.95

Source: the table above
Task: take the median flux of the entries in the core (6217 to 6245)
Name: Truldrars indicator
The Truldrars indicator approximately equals 45.8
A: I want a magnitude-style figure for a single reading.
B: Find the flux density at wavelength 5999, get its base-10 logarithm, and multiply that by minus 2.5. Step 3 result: -4.07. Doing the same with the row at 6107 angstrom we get -4.17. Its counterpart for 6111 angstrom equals -4.09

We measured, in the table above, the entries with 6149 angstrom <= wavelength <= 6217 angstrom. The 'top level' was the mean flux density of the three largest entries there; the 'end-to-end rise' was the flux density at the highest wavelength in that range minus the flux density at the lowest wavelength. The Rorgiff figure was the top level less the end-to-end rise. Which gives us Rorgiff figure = 44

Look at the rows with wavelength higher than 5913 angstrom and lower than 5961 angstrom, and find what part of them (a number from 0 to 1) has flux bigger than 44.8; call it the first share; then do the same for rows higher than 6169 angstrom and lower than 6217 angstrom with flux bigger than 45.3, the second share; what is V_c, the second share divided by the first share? 1.1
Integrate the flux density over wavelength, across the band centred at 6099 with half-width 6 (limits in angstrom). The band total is 588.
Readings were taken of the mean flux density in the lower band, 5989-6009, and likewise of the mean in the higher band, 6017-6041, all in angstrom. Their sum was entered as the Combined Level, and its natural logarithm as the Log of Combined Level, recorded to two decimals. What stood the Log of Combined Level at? 4.50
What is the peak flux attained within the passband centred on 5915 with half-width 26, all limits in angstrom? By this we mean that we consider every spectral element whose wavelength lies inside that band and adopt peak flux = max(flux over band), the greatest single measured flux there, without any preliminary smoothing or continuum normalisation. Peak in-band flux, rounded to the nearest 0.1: 48.3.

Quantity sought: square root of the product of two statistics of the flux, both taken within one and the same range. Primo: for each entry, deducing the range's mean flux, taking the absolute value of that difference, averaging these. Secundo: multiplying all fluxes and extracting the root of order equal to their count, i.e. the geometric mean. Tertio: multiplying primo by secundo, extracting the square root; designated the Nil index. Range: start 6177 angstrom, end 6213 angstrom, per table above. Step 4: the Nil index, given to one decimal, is 5.1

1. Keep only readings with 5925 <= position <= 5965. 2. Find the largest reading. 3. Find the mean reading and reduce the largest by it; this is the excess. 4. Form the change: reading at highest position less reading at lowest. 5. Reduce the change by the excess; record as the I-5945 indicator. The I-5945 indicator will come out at -4.5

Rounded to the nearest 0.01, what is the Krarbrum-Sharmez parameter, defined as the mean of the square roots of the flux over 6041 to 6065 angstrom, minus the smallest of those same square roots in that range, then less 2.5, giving -2.33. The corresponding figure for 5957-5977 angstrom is -2.46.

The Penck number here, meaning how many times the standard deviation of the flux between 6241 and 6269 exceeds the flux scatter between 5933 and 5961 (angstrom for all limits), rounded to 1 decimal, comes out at 1.1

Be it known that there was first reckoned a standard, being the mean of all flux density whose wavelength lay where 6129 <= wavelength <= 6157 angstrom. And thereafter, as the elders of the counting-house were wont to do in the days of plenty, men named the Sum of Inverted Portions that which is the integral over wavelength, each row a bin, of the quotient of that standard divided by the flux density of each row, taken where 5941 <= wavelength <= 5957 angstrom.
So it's 15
